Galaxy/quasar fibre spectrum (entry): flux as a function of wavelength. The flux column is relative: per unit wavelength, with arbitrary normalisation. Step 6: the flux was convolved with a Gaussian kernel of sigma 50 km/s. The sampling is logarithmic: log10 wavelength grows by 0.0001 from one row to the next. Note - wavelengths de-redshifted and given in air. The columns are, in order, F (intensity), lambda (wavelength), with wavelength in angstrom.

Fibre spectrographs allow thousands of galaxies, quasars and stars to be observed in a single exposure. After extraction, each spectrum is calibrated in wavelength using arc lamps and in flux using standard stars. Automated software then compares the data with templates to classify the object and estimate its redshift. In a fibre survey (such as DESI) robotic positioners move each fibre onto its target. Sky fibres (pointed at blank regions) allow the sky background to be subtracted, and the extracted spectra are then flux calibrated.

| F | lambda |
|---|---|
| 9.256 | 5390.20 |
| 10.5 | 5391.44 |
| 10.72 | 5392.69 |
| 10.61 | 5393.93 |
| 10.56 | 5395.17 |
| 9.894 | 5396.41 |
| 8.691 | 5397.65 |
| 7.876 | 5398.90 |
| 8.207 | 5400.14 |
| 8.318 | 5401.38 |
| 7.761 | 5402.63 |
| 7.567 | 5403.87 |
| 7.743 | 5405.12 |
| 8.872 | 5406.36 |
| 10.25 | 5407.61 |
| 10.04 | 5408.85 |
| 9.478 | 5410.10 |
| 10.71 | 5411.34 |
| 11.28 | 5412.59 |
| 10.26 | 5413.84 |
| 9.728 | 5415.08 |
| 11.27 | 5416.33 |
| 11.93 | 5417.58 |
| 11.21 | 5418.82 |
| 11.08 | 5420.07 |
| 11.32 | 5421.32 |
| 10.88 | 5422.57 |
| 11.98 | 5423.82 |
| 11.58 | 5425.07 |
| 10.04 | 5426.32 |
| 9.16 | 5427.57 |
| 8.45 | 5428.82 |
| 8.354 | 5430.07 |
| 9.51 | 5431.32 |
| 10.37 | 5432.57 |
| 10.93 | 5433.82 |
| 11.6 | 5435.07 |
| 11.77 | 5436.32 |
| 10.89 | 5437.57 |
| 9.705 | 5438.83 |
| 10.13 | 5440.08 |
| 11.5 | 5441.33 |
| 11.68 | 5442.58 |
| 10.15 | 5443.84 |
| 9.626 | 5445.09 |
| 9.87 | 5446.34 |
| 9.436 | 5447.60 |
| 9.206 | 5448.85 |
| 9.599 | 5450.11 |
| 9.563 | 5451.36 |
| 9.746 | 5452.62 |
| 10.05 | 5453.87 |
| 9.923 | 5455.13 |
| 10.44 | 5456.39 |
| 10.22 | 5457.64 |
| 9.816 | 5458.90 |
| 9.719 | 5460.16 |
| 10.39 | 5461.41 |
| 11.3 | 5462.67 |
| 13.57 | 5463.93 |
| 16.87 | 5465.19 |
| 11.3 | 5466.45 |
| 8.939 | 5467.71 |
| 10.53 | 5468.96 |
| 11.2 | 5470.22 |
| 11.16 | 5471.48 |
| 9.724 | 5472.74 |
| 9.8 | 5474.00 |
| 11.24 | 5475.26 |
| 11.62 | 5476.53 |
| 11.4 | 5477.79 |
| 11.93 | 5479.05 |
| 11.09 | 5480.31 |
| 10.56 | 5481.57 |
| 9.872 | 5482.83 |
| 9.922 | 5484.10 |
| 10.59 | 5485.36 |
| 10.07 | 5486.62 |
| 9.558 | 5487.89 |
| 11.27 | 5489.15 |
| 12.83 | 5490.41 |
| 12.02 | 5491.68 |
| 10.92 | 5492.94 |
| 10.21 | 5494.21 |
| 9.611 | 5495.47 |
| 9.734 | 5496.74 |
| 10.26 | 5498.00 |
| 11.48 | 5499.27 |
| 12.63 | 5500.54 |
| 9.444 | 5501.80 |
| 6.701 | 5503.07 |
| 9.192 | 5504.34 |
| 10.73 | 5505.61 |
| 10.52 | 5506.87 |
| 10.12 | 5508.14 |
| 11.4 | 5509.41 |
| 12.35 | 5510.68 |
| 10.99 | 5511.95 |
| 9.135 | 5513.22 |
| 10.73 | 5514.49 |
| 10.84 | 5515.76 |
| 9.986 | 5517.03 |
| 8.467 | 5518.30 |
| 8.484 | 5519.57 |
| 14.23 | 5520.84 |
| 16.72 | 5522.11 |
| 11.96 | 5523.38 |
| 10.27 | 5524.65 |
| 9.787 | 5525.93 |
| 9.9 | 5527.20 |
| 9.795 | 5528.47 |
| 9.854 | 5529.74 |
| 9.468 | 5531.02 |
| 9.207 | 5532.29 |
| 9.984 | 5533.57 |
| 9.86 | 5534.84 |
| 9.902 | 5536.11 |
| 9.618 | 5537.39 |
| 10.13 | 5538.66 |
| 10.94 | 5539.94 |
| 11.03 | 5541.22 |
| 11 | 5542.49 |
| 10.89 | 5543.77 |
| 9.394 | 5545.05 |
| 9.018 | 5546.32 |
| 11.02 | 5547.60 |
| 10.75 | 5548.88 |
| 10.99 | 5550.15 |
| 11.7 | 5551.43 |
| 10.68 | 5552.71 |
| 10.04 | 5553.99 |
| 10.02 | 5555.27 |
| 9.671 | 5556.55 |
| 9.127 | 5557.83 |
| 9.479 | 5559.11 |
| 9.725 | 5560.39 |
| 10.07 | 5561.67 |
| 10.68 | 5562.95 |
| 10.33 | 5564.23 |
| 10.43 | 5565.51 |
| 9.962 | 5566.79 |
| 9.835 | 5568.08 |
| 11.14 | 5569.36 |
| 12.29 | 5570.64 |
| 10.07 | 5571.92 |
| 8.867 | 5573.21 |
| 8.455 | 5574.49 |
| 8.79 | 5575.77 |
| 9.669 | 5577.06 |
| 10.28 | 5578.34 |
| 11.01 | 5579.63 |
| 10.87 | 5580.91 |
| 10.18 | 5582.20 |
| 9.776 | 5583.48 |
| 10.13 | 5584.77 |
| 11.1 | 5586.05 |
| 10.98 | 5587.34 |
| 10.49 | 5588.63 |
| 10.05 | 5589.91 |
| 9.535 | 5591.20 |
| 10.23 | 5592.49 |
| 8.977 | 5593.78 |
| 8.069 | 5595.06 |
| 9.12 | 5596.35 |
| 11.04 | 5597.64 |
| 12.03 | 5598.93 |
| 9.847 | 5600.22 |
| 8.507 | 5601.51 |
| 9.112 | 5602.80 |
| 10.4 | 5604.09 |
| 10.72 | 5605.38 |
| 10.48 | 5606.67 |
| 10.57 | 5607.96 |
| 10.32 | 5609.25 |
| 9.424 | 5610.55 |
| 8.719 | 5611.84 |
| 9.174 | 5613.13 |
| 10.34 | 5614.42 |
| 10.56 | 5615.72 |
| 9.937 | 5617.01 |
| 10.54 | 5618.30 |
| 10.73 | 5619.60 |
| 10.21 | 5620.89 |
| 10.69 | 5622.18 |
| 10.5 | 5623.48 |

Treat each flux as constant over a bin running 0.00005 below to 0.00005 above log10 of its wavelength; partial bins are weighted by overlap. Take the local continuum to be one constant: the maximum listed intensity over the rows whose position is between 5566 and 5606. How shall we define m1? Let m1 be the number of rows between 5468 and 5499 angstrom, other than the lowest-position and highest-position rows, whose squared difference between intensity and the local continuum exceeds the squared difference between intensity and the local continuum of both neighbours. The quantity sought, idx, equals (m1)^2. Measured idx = 25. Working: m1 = 5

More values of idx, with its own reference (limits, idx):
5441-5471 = 49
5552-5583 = 16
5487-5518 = 16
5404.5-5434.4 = 25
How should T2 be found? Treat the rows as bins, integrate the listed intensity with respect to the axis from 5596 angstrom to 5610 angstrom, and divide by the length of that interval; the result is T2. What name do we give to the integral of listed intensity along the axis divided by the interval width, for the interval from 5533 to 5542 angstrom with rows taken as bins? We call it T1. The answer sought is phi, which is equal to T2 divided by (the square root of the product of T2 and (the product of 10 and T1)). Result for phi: 0.316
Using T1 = 10.2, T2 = 10.2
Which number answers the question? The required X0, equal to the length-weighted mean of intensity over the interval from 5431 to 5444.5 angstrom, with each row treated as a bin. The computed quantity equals 10.8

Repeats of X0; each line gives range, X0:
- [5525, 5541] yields 9.9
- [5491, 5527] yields 10.7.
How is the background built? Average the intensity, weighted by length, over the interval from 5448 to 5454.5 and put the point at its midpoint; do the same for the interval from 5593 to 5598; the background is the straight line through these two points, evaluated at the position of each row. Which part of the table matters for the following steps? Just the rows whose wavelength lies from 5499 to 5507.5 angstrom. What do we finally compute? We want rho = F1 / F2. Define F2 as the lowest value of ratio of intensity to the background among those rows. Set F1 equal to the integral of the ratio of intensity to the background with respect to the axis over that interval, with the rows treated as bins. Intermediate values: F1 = 9.0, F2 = 0.71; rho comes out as 12.74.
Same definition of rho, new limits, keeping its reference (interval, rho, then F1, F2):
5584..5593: 9.76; 10.1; 1.03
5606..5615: 10.18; 9.7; 0.95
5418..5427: 9.99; 10.3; 1.04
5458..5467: 10.94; 11.1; 1.01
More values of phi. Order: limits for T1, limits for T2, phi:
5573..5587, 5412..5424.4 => 0.333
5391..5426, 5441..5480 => 0.327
